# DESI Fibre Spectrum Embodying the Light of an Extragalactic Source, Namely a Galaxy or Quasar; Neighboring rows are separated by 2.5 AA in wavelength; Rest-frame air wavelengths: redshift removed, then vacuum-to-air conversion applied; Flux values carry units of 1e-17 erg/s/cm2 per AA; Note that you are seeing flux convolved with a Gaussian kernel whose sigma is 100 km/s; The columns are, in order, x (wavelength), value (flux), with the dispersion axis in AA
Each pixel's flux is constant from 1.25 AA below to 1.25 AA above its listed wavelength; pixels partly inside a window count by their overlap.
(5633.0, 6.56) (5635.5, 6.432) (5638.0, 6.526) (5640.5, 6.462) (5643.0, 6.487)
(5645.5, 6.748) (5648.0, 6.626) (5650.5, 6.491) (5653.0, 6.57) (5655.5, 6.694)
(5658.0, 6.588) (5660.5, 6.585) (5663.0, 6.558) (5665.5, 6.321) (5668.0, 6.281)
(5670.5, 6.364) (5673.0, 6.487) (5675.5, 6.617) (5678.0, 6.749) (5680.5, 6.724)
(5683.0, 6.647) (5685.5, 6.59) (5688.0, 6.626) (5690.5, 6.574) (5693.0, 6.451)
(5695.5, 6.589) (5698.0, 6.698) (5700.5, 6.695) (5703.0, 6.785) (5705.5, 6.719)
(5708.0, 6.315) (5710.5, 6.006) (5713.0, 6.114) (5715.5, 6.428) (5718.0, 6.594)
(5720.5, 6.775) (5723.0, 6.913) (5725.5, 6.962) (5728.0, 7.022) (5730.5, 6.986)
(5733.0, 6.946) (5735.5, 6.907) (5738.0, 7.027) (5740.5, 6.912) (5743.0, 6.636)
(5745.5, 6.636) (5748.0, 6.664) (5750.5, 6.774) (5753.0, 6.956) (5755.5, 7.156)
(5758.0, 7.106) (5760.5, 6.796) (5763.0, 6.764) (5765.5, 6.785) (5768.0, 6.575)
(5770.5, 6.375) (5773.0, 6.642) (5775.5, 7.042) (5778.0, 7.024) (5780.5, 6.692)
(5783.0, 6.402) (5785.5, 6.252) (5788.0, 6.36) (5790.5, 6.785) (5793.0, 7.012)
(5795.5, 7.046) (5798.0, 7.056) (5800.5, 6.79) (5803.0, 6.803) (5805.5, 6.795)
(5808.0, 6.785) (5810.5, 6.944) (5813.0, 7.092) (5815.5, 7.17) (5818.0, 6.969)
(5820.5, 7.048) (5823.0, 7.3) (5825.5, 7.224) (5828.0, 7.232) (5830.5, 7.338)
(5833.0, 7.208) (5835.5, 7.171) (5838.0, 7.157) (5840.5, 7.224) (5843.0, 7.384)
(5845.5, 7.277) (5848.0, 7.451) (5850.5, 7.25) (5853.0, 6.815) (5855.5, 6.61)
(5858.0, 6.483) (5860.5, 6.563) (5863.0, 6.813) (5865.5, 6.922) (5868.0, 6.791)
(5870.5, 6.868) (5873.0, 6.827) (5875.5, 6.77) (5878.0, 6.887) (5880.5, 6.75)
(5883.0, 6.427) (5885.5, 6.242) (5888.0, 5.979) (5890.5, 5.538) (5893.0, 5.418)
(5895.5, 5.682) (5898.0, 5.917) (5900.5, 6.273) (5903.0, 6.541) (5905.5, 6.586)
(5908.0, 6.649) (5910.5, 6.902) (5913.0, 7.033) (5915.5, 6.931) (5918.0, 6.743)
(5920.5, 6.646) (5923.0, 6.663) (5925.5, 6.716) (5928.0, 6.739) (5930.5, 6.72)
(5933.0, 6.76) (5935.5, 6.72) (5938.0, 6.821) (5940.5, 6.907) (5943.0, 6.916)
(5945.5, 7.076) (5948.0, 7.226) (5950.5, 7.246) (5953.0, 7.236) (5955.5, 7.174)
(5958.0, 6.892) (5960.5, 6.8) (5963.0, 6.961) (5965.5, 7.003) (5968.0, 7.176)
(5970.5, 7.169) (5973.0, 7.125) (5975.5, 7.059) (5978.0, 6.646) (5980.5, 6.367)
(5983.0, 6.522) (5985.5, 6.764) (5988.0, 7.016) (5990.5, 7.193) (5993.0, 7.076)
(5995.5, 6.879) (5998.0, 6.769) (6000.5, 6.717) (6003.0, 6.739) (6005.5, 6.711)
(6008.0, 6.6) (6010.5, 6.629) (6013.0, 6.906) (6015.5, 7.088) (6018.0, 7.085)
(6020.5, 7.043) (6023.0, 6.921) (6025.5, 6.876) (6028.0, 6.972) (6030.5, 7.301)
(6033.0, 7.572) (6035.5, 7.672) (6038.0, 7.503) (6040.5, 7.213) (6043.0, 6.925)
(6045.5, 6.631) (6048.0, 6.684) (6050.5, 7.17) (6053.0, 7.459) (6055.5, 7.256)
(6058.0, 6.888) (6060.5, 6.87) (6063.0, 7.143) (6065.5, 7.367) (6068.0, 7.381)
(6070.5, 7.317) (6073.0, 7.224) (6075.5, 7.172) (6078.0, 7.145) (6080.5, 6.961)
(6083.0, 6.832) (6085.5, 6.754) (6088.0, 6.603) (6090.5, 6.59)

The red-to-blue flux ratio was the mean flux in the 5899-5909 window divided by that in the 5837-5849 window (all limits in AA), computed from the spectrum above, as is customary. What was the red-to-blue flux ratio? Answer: 0.89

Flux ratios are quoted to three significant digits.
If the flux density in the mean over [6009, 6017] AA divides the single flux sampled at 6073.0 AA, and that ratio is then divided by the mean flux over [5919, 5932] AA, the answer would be 0.157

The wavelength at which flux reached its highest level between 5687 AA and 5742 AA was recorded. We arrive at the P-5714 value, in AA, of 5738.0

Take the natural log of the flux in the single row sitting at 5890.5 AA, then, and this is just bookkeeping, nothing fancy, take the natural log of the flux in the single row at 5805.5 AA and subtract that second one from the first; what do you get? -0.20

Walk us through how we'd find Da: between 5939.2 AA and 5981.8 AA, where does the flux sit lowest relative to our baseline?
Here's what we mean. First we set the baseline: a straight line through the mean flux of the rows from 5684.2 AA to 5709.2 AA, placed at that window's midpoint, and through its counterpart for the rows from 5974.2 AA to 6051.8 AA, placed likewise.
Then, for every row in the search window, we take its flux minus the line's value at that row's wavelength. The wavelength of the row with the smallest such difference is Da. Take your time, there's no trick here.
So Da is 5980.5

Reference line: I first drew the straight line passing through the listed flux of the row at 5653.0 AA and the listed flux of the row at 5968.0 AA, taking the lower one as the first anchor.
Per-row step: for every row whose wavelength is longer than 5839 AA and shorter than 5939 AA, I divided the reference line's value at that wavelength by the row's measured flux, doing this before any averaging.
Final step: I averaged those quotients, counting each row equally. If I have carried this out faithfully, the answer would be 1.06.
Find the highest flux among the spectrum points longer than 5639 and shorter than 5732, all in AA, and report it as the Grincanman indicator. 7.022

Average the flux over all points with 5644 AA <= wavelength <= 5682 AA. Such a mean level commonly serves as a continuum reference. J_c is 6.56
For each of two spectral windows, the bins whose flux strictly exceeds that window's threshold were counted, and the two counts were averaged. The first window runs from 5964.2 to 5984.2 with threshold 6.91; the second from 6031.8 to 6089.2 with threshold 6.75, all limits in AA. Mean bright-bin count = 12.5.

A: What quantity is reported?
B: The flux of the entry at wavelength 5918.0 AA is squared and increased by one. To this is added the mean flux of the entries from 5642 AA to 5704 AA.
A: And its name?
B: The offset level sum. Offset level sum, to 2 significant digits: 53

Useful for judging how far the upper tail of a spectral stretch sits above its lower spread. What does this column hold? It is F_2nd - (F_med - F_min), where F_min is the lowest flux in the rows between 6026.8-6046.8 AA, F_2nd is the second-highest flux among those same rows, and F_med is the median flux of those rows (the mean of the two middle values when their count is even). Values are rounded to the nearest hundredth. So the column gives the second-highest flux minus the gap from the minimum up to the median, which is 6.95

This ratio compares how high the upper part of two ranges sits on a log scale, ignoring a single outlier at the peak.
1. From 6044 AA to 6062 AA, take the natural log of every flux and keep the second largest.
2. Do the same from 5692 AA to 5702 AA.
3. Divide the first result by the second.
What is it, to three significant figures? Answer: 1.04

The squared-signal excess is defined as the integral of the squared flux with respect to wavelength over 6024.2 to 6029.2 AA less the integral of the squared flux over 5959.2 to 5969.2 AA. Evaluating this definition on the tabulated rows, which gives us -248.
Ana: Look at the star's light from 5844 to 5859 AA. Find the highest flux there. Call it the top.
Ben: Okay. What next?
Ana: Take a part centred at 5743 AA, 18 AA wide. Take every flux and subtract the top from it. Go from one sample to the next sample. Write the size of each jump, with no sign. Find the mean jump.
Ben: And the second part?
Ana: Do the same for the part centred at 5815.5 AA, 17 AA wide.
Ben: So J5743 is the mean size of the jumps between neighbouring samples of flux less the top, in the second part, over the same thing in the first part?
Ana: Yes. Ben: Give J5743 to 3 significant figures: 1.41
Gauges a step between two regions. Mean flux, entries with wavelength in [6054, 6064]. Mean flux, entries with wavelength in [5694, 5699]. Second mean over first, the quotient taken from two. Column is 1.06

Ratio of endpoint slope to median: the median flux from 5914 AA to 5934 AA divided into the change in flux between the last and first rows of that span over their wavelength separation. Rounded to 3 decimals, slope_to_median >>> -0.001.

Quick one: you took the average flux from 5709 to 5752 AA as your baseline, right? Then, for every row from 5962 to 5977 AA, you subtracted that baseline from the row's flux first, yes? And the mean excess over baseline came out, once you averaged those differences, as 0.4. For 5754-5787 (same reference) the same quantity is 0.0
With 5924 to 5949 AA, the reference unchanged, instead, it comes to 0.1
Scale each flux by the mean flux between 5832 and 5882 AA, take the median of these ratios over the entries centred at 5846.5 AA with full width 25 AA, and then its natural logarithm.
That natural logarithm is 0.03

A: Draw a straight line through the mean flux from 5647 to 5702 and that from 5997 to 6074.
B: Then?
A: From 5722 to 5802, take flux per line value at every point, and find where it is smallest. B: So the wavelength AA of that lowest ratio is 5785.5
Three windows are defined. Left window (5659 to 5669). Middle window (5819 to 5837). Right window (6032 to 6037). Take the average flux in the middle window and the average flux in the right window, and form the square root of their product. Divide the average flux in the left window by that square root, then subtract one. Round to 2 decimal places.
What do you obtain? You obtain -0.13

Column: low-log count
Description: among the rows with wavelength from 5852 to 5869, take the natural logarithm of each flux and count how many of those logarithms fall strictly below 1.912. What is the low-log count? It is 3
